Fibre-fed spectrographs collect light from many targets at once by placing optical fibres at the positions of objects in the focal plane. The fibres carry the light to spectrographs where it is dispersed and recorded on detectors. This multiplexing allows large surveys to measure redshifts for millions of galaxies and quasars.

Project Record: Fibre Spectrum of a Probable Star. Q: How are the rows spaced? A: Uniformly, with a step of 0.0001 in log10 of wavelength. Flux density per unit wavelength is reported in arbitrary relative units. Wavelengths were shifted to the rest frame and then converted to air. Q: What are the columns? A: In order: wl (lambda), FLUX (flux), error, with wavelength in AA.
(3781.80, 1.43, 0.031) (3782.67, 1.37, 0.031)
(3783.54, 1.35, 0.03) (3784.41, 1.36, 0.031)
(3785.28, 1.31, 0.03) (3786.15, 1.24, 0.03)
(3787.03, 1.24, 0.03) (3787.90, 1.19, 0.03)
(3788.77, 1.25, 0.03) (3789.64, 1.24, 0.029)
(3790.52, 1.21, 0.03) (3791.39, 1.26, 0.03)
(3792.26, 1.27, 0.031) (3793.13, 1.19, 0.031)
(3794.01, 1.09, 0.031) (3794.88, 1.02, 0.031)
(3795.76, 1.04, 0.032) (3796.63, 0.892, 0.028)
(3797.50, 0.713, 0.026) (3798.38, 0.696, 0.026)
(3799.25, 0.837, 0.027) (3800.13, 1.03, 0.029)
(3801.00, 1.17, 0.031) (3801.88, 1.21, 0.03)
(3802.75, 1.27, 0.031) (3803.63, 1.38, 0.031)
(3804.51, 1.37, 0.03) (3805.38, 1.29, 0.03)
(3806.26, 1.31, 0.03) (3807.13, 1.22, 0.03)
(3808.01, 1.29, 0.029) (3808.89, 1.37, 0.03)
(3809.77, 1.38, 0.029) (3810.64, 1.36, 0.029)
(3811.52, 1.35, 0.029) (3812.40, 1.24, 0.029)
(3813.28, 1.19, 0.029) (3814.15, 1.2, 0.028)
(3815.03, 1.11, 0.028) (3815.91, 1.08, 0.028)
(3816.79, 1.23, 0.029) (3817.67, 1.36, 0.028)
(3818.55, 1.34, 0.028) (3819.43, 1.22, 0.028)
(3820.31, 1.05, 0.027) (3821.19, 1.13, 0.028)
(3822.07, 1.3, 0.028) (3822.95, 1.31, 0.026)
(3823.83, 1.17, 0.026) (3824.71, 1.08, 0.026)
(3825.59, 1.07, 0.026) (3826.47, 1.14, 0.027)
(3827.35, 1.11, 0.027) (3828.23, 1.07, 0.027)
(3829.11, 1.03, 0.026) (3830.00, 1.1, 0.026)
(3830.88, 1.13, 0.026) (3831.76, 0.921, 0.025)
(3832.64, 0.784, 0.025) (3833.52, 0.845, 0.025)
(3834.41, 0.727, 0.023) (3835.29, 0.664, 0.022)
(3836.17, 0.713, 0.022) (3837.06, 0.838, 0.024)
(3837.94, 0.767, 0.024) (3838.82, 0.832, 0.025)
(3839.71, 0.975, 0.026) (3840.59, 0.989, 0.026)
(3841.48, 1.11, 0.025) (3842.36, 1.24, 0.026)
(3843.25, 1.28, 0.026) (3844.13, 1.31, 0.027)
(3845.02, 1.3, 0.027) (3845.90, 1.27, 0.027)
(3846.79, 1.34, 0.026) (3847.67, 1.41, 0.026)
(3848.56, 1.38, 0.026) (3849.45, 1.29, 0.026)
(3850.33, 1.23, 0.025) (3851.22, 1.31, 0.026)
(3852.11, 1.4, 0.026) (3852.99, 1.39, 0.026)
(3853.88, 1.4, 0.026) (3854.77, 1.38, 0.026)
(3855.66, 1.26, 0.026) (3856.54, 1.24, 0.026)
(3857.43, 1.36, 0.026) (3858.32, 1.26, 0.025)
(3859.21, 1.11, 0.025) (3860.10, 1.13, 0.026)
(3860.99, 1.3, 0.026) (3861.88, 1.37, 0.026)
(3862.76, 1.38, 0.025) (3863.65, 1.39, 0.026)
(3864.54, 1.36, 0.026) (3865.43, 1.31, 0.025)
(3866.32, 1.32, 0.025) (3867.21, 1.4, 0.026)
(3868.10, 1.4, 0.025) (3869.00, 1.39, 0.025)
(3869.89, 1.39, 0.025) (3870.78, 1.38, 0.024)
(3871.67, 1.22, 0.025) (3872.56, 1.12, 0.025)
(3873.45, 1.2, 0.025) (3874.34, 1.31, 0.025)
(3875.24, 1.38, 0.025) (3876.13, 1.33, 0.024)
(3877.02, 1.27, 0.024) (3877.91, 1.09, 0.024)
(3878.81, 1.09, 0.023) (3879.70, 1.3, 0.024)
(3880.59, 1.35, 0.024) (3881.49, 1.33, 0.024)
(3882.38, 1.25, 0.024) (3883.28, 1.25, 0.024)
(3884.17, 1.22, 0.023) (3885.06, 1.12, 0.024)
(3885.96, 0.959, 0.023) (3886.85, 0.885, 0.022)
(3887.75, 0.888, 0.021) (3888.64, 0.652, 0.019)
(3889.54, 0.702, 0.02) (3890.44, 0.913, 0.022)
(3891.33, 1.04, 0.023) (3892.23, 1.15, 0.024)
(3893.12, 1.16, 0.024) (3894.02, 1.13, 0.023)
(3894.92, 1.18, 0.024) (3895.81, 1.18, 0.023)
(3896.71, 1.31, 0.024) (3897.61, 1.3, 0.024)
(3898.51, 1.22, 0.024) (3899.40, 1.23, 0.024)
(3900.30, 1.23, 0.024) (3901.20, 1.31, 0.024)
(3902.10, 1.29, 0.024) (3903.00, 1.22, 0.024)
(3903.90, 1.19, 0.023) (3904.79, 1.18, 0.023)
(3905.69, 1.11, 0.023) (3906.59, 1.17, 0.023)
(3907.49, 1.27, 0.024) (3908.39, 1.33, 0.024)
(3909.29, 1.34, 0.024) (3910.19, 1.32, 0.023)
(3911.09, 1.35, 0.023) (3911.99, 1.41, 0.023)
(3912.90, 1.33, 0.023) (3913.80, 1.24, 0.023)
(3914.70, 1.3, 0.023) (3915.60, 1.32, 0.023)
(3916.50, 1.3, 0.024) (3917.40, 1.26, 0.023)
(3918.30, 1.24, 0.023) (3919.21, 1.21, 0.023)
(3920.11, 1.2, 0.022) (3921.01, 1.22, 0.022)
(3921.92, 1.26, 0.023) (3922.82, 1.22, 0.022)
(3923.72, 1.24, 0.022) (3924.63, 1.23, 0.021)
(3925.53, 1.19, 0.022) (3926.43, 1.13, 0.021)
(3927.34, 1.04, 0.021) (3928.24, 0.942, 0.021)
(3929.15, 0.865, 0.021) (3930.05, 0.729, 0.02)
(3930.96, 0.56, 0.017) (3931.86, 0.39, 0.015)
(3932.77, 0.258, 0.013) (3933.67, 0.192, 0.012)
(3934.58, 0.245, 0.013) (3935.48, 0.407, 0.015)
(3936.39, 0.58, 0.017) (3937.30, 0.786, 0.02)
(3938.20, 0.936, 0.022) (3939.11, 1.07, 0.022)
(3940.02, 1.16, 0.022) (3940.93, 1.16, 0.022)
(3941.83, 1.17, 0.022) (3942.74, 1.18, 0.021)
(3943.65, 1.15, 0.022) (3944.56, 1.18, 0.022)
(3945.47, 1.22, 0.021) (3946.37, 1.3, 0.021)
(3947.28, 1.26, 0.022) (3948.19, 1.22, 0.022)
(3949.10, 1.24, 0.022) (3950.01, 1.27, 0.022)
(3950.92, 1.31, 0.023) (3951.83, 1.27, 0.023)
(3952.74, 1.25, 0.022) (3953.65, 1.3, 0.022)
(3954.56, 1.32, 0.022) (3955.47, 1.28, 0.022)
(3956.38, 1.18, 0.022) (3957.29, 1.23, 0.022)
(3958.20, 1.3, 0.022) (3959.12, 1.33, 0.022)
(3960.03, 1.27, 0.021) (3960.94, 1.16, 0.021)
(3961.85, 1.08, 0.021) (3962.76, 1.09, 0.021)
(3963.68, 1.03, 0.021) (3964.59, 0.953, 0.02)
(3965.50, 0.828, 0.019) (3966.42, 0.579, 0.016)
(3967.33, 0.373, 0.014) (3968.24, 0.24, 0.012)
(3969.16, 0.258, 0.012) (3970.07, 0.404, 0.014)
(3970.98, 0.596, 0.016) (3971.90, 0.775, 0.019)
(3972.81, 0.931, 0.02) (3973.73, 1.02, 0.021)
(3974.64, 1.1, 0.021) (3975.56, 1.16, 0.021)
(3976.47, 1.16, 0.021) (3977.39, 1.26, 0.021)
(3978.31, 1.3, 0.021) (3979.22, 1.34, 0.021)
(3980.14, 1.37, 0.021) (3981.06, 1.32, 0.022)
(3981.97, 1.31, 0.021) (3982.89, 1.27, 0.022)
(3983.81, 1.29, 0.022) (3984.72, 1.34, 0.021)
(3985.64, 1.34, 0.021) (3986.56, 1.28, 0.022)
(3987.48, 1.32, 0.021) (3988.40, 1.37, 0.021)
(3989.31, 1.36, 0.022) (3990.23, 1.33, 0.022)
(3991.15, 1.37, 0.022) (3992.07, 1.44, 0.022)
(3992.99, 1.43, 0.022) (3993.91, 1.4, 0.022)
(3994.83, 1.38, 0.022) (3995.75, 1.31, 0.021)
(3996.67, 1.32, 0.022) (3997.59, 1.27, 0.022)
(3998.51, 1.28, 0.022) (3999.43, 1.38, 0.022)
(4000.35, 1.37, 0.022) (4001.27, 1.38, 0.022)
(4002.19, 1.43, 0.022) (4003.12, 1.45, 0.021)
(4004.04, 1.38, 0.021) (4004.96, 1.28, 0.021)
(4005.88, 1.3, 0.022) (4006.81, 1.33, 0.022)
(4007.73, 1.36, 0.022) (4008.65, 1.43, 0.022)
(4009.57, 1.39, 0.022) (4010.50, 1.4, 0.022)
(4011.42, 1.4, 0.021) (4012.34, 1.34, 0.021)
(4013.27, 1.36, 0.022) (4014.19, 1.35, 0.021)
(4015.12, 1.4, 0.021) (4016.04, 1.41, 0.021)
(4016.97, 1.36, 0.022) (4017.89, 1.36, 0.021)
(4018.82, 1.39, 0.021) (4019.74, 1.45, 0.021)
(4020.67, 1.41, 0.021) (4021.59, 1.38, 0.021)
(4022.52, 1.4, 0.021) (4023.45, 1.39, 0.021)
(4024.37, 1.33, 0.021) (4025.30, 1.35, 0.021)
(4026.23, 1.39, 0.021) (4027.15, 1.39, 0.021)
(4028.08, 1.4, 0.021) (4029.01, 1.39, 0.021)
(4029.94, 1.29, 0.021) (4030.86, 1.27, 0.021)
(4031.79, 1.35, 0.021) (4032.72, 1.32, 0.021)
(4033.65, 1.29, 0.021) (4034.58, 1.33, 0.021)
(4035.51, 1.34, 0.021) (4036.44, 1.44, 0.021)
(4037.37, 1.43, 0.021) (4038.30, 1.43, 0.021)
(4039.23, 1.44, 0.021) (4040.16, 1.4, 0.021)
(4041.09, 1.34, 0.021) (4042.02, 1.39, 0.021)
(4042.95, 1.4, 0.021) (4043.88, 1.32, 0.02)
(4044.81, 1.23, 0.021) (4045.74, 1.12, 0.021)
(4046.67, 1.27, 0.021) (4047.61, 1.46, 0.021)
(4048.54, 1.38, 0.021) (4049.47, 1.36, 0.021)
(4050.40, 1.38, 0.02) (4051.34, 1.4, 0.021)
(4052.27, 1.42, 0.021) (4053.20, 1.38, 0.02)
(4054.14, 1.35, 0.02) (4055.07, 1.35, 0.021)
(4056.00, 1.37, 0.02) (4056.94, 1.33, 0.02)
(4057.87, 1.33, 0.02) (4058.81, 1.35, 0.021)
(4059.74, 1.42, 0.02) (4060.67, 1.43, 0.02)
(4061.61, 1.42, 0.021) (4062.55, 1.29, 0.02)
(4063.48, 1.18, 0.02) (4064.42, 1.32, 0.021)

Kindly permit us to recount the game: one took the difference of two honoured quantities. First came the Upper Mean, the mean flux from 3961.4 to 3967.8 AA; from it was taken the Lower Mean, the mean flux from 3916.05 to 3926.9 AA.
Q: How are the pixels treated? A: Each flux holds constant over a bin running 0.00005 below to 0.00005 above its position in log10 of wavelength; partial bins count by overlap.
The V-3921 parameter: -0.38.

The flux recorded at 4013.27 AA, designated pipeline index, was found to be 1.36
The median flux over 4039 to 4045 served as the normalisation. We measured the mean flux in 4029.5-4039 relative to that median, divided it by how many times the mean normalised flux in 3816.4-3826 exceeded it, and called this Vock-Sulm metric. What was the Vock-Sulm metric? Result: 1.09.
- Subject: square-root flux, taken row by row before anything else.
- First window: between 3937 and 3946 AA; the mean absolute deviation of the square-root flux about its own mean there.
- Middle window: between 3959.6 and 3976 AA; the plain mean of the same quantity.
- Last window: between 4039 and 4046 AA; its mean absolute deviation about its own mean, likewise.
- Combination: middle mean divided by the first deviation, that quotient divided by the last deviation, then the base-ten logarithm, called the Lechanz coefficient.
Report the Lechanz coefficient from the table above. 2.7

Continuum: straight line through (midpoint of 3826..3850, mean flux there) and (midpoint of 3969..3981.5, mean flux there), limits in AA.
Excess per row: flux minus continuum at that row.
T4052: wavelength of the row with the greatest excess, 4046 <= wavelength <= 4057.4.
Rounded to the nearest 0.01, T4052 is 4047.61 AA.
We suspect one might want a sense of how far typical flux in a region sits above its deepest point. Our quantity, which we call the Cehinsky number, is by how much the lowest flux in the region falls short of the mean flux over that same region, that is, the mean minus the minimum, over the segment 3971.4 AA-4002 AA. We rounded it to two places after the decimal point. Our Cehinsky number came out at 0.51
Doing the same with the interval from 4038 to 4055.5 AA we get 0.24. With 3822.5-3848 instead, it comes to 0.39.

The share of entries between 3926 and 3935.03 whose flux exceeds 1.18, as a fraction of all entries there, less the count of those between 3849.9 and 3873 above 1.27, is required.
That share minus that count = -18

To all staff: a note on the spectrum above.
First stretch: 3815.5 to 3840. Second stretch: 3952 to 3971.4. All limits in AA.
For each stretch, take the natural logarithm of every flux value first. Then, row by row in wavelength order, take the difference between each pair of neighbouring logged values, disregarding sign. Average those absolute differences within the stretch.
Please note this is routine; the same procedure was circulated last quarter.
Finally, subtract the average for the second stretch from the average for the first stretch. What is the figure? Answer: -0.06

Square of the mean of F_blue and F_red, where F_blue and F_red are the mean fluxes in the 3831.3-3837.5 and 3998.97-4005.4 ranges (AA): 1.17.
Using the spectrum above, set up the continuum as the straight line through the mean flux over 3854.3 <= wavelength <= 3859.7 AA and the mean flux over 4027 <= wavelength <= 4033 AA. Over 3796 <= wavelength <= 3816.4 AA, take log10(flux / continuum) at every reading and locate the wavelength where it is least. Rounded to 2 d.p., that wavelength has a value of 3798.38 AA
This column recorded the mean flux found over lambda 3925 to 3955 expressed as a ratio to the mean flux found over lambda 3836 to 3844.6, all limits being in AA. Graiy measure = 0.97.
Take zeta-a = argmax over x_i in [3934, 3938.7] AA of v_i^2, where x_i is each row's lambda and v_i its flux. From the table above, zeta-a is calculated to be 3938.20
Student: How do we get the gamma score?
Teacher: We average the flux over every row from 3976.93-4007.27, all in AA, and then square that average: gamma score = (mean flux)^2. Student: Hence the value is 1.80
